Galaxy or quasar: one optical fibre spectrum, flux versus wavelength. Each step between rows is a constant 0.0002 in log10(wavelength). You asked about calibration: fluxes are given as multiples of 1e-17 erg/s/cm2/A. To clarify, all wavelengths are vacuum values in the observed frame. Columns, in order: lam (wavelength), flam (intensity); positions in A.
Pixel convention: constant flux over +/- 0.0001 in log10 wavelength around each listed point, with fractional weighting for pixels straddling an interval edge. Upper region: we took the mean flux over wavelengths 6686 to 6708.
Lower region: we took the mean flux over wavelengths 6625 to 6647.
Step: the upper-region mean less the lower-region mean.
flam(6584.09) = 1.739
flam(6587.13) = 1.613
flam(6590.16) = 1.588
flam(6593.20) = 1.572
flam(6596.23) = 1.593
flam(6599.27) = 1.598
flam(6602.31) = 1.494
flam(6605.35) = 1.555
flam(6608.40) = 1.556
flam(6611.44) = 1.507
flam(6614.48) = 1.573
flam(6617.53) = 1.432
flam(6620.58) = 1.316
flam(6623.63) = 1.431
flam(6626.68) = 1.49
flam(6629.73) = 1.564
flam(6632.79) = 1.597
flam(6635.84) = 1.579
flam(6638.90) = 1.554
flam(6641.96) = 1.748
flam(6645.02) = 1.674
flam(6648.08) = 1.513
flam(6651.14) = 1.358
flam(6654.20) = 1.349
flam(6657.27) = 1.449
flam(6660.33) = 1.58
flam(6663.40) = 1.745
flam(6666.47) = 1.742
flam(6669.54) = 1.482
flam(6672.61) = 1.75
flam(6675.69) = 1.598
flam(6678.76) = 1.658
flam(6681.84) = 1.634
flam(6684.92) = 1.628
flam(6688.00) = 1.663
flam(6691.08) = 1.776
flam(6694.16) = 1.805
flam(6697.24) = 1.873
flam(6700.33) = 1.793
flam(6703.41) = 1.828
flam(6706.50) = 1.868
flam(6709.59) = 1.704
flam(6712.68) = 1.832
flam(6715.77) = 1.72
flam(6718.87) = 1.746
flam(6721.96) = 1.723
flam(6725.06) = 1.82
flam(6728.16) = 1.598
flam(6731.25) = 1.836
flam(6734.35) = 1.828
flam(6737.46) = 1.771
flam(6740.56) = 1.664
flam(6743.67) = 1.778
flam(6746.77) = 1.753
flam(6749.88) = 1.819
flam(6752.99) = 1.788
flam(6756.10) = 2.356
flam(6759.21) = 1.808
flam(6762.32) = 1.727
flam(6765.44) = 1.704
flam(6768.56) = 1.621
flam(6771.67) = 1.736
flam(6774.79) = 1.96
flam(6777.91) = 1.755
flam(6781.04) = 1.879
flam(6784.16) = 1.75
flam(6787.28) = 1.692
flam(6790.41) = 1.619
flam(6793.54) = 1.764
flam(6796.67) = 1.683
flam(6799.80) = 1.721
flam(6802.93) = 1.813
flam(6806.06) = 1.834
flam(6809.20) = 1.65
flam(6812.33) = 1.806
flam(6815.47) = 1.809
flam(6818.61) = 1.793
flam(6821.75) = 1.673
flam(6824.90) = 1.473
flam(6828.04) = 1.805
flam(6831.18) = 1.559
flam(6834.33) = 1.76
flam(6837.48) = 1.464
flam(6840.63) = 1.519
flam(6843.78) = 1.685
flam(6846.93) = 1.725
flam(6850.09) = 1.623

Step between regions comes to 0.20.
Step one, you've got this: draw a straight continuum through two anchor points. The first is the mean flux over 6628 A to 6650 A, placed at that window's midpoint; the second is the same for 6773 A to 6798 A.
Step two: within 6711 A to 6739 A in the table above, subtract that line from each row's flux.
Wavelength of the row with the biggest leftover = 6712.68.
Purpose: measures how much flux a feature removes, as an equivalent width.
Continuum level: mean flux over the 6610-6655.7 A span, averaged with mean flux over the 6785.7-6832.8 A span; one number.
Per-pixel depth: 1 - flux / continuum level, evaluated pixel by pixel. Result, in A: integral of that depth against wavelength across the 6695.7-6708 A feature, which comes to -1.7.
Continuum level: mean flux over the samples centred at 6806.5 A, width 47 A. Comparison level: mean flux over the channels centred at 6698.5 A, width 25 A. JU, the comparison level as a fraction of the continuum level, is 1.04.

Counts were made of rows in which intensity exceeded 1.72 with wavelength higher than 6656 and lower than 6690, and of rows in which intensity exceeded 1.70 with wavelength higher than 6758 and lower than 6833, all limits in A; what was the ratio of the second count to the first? 5.3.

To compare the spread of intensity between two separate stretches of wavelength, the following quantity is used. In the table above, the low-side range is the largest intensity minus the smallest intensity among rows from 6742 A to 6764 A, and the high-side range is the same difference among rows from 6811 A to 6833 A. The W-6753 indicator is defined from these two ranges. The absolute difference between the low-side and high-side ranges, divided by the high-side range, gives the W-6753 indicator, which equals 0.87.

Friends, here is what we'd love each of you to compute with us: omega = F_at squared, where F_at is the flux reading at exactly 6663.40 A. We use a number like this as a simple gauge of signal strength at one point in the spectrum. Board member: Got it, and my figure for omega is 3.05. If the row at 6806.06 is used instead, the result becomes 3.36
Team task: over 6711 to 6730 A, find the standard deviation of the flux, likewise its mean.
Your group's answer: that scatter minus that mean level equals -1.66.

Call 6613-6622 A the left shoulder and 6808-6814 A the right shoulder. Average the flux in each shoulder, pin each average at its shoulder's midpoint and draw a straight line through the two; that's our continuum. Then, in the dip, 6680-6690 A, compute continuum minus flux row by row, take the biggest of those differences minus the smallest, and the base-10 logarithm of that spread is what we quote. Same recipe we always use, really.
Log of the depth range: -1.5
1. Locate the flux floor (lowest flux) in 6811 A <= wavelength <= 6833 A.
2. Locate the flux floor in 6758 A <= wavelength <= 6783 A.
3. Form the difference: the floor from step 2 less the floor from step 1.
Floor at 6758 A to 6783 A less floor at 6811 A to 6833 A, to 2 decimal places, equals 0.15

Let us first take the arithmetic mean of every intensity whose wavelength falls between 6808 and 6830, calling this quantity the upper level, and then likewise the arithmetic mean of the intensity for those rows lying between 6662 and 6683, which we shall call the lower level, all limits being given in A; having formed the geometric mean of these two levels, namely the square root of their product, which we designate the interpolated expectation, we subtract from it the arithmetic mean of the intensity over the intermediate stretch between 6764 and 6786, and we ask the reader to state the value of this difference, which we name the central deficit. -0.09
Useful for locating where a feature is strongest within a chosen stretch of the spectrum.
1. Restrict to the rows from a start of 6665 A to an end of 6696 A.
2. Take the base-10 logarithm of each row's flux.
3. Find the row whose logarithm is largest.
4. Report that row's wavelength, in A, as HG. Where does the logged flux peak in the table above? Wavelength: 6694.16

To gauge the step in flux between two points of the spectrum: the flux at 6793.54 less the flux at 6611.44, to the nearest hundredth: 0.26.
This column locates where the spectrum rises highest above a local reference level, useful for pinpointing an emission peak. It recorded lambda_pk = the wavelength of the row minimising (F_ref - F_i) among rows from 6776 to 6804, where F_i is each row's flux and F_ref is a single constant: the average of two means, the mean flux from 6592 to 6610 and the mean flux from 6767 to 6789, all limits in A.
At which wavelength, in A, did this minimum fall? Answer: 6781.04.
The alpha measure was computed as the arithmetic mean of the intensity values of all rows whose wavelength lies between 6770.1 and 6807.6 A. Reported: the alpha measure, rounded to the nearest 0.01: 1.77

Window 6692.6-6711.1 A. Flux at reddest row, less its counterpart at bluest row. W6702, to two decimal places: -0.10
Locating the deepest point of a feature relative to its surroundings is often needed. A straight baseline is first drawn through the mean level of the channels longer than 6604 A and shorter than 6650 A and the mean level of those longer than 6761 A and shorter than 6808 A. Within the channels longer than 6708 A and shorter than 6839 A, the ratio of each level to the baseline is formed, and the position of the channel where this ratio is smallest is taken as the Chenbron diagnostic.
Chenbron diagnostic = 6837.48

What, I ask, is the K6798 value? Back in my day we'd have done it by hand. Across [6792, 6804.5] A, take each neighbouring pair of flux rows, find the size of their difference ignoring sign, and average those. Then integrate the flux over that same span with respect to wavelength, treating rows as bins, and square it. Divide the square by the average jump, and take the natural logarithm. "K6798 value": 8.8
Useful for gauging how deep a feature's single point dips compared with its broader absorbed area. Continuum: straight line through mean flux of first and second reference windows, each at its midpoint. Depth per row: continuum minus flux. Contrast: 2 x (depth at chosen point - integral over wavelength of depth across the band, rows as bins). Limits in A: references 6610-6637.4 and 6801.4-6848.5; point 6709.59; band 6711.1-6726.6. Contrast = 5.3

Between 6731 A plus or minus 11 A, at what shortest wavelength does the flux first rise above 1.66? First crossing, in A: 6721.96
